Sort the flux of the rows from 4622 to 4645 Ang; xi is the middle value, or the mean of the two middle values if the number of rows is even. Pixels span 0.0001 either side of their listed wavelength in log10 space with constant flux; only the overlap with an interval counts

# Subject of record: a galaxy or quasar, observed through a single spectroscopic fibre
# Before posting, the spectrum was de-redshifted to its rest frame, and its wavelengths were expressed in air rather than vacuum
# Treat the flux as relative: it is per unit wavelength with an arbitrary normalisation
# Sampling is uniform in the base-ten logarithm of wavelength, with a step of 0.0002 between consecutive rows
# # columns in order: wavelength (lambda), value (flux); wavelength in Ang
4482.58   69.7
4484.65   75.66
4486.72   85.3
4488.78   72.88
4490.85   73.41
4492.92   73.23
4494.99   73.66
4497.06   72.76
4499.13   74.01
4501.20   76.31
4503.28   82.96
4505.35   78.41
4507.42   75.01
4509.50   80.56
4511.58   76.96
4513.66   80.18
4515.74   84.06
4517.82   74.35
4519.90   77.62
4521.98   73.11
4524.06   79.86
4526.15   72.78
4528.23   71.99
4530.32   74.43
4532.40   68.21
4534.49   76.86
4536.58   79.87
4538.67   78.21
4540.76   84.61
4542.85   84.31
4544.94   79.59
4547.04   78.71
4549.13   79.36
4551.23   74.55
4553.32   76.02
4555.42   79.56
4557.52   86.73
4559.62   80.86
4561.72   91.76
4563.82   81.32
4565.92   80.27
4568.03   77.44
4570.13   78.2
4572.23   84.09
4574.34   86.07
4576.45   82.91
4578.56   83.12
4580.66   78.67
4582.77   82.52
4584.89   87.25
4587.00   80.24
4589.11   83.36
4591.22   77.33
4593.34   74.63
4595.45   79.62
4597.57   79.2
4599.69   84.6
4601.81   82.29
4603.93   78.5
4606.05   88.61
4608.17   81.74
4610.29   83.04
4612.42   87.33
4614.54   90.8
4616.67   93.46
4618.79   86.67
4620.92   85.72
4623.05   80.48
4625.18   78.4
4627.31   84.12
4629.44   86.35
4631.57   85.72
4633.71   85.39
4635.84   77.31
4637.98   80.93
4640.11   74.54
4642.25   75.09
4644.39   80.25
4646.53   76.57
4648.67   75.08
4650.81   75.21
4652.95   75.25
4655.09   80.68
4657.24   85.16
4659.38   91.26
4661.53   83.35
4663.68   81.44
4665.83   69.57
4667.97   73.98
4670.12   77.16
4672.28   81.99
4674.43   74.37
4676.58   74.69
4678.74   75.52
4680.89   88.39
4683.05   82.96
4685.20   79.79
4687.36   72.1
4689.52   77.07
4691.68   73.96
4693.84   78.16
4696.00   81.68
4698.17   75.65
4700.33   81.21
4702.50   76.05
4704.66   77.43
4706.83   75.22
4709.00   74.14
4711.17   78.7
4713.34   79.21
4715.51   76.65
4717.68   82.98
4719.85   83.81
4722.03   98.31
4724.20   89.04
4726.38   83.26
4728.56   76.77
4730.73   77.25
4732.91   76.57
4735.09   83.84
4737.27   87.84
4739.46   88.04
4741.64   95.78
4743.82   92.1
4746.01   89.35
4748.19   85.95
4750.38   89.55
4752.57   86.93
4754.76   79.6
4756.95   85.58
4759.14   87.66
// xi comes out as 80.5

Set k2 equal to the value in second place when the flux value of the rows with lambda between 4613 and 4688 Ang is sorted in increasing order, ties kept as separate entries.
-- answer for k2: 72.1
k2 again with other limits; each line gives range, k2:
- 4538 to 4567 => 76.02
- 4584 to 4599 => 77.33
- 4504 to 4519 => 75.01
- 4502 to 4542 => 71.99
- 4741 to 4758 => 85.58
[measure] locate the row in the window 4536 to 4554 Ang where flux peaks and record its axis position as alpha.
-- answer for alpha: 4540.76 Ang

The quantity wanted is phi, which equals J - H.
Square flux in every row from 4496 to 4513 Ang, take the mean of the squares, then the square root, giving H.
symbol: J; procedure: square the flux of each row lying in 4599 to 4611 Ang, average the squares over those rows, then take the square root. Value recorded 6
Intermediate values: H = 77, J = 83.2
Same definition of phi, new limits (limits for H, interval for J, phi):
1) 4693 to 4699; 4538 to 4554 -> 1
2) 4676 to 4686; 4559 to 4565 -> 4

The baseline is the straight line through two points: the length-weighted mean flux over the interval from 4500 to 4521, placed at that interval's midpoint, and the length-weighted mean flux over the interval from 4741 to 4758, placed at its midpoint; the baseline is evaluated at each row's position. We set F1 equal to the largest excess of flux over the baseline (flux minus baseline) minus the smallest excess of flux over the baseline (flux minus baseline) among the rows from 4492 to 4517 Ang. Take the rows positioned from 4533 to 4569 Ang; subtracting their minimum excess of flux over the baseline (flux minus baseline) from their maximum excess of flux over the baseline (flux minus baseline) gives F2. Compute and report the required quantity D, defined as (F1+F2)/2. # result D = 14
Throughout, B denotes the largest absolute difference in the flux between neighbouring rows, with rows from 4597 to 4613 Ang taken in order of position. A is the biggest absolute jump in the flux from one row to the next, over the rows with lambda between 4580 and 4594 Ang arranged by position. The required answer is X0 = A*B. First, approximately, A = 7.0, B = 10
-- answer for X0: 71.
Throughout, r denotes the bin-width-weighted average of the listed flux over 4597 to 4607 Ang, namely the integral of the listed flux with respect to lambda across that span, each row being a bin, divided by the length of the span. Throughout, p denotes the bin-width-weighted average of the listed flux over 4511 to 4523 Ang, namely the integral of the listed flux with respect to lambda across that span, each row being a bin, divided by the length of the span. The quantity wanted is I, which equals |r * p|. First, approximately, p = 78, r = 83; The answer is 6431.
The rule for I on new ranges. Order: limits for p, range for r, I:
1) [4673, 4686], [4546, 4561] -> 6327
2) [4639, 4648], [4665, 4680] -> 5790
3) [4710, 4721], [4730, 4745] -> 6917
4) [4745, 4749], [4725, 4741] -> 7244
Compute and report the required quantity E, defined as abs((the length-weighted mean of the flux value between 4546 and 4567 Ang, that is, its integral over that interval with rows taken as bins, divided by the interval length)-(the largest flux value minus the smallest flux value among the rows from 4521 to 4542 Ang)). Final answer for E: 64.5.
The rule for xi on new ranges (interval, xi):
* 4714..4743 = 83.8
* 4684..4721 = 77.4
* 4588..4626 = 82.7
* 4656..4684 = 81.4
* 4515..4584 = 79.6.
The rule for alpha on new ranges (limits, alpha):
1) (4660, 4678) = 4661.53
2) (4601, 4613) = 4606.05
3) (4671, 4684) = 4680.89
